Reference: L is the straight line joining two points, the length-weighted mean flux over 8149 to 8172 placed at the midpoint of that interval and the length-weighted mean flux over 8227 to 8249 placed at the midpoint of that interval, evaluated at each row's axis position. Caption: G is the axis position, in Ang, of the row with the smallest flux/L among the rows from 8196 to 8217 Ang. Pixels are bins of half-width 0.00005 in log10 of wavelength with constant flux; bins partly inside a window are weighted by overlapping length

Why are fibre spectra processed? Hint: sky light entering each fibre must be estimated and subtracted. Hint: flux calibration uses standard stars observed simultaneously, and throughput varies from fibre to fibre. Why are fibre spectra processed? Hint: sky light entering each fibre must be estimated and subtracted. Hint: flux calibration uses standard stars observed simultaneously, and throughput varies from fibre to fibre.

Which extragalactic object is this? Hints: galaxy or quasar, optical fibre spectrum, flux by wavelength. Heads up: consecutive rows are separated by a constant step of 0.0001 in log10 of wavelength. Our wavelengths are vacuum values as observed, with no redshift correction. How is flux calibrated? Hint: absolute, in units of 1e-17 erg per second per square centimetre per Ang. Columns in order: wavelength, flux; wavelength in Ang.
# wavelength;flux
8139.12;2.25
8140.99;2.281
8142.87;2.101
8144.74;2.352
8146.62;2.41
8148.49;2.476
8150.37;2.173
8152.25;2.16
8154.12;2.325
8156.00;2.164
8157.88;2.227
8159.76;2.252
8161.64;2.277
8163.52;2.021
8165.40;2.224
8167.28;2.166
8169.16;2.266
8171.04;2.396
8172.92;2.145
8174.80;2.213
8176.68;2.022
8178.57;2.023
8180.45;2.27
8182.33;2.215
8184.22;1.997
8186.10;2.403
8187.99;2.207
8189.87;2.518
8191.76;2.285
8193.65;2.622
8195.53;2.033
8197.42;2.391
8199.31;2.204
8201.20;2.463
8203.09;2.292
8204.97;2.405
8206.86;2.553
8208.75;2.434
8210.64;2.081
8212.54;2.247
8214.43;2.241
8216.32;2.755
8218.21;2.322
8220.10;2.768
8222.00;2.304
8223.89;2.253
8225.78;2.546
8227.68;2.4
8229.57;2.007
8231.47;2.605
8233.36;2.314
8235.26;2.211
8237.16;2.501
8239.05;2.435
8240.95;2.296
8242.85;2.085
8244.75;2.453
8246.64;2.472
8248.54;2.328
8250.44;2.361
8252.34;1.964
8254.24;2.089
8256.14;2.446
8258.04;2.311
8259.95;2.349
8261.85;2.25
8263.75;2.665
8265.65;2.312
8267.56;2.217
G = 8210.64 Ang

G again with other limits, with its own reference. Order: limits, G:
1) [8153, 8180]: 8178.57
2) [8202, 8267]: 8252.34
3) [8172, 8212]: 8184.22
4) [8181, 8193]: 8184.22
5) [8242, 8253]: 8252.34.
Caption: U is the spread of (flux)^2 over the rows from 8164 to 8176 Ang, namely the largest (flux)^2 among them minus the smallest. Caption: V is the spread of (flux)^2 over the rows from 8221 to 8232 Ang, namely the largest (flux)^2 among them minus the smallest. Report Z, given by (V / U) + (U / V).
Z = 2.83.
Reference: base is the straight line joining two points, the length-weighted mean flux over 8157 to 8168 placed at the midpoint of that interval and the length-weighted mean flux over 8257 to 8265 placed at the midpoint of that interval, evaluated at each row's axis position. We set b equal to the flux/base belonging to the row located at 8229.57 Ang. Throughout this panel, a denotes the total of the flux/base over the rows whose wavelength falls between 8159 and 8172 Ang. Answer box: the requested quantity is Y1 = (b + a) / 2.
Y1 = 3.98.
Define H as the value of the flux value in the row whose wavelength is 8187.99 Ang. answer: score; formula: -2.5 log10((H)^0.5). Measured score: -0.430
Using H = 2.207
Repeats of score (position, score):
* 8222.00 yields -0.453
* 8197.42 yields -0.473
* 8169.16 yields -0.444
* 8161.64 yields -0.447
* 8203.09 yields -0.450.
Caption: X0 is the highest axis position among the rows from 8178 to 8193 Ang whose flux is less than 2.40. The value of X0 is 8191.76 Ang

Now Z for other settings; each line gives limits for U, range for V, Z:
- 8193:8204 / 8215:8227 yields 2.00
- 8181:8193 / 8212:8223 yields 2.01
